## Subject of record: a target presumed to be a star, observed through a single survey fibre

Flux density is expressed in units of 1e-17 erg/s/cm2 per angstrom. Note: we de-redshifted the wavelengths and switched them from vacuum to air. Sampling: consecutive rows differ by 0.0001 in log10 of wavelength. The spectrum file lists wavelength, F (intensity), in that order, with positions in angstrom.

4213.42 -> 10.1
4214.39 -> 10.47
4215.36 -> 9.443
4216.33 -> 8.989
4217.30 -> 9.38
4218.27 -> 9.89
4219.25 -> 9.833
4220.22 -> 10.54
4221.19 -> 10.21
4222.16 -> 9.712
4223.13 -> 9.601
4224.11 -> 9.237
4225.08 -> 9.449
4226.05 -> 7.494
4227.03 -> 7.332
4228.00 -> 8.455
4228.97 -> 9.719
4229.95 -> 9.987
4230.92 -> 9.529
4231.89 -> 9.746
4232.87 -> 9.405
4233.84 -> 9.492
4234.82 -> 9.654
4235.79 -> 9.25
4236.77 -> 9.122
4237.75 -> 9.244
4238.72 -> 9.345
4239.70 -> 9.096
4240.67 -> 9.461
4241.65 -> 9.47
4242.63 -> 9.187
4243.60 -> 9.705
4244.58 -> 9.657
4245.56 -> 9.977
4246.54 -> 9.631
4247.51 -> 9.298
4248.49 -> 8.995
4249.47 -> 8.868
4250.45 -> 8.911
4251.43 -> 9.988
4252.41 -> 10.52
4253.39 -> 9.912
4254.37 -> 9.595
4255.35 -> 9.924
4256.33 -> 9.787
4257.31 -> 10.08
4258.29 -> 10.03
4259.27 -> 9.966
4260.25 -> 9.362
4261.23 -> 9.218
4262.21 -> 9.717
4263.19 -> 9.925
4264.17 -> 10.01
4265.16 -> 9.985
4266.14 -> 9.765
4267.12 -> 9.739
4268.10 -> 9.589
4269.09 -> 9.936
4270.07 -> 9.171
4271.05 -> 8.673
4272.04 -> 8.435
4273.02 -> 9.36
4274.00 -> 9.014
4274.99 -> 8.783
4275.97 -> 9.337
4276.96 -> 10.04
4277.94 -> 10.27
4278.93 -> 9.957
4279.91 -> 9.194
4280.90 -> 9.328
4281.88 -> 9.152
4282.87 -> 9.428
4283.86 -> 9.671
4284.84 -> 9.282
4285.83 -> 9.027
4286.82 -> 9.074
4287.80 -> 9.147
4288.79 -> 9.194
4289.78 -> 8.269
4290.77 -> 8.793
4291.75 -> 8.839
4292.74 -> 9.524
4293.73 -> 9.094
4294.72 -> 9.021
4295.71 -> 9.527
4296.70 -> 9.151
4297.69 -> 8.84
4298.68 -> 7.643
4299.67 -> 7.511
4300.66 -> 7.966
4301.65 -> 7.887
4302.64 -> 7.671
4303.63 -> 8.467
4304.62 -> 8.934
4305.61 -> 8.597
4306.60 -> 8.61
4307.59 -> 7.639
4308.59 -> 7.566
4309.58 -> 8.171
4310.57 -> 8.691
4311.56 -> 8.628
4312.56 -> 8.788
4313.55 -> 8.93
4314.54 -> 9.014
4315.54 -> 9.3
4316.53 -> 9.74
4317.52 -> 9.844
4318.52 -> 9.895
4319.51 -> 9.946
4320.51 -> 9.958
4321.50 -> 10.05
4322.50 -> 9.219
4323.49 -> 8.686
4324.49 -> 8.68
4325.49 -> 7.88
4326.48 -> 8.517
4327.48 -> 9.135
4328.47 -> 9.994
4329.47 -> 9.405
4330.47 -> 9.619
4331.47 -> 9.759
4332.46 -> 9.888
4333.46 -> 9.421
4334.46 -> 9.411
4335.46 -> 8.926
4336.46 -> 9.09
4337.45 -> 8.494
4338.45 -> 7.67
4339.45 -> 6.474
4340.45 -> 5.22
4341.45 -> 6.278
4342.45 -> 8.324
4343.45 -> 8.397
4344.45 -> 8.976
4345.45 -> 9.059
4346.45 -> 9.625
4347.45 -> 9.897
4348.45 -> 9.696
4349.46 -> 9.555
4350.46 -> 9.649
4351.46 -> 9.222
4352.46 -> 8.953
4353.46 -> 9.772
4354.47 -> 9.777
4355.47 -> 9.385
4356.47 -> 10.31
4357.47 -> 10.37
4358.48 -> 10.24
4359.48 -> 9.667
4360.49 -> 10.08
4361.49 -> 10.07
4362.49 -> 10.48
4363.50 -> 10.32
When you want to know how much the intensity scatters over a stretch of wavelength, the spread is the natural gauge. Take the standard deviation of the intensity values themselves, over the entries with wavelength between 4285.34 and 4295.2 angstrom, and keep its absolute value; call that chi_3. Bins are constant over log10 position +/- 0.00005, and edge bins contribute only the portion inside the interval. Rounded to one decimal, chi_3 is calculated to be 0.3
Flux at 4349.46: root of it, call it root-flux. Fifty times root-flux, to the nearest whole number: 155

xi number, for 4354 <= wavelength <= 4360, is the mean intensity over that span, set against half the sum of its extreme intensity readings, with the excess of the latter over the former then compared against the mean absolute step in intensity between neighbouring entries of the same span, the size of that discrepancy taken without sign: 0.50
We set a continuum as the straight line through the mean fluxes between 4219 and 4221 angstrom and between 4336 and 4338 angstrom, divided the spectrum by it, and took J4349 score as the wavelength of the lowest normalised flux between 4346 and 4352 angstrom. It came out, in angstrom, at 4351.46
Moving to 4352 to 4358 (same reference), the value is 4352.46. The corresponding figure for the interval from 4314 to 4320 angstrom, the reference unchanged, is 4314.54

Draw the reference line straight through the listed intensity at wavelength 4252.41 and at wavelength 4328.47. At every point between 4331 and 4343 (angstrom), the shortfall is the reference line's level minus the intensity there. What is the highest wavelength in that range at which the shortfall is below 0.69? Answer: 4334.46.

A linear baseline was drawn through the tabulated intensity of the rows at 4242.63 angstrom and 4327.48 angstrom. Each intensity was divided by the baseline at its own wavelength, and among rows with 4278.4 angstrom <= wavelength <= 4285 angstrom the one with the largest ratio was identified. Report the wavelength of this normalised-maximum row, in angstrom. 4278.93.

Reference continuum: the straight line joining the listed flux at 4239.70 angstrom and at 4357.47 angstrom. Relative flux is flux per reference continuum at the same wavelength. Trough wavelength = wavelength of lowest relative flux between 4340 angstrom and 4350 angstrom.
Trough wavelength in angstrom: 4340.45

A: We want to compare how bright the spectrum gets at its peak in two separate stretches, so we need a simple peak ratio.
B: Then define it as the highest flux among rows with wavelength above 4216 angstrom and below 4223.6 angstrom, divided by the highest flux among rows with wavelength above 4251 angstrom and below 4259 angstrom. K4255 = 1.00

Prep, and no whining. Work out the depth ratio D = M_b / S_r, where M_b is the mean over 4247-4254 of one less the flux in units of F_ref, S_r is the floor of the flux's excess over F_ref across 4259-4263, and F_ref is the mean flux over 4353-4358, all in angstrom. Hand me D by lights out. -0.06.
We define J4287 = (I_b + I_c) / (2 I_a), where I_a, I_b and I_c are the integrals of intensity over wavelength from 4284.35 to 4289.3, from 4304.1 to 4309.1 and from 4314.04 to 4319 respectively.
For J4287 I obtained 0.98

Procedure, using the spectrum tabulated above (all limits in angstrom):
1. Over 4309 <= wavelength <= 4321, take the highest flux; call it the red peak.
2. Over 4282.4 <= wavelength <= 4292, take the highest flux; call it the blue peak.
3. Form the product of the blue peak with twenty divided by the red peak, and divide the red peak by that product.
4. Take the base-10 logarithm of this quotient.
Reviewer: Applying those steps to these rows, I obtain -0.29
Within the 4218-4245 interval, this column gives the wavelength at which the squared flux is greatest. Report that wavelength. 4220.22 angstrom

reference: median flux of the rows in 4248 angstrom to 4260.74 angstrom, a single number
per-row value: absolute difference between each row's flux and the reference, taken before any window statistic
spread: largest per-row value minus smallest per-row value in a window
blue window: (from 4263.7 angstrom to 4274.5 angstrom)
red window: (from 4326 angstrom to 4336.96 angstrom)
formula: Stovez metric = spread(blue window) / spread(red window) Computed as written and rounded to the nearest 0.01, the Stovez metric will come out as 1.06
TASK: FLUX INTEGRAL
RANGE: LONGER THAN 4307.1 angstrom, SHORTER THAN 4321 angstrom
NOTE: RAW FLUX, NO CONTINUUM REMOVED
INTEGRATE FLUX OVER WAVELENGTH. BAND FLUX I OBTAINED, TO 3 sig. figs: 125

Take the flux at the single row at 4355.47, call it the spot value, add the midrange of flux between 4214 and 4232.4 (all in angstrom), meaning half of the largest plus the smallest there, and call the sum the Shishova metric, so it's 18.3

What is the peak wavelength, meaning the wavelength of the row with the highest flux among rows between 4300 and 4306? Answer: 4304.62 angstrom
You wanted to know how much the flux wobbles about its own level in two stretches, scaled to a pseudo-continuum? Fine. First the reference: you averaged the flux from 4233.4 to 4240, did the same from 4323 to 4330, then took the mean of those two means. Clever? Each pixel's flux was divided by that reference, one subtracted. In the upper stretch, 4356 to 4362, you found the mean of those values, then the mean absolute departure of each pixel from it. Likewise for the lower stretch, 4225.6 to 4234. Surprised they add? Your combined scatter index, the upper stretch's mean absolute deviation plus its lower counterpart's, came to 0.11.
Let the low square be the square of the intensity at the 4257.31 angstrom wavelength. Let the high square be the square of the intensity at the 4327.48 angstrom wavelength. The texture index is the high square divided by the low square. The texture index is 0.82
